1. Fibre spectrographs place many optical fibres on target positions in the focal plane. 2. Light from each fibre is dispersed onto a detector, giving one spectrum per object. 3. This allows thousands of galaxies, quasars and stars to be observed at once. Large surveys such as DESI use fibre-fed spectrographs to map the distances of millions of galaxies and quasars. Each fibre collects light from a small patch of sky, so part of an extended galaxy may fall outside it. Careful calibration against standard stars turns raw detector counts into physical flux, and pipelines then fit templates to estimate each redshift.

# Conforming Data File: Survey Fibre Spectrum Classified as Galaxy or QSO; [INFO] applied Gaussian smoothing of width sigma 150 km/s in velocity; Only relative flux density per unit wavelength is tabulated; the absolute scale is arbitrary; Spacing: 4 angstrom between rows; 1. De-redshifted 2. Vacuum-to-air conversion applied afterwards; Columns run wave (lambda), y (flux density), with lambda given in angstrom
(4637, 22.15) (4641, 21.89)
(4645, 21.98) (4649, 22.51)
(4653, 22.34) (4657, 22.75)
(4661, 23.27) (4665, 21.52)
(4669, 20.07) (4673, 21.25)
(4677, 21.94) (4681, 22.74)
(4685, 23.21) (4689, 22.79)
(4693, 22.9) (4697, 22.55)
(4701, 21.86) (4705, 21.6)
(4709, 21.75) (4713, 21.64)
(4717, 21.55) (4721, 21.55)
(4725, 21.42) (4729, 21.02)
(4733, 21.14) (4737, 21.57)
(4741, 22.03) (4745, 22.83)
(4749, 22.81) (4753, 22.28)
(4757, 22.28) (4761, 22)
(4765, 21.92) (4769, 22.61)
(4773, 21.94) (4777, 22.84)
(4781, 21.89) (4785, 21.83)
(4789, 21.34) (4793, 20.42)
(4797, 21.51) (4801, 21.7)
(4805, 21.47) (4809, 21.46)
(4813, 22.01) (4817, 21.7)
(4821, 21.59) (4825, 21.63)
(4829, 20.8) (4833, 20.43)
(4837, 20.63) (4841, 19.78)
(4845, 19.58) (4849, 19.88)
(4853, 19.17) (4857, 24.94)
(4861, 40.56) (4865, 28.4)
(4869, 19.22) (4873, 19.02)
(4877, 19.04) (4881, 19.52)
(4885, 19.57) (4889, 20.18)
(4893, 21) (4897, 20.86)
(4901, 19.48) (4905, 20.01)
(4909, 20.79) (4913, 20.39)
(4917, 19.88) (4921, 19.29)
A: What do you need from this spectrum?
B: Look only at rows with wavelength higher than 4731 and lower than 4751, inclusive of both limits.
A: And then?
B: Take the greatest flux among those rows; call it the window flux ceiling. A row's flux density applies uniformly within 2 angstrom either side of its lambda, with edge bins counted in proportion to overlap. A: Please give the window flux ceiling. 22.83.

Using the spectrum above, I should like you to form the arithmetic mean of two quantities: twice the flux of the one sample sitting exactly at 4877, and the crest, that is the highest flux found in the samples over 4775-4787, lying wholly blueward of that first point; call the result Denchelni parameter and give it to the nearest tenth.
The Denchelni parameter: 30.5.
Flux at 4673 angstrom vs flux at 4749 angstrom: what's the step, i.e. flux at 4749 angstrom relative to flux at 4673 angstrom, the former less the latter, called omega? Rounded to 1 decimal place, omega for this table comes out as 1.6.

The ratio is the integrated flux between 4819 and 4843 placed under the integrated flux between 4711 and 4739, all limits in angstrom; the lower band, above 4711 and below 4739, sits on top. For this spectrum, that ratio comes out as 1.2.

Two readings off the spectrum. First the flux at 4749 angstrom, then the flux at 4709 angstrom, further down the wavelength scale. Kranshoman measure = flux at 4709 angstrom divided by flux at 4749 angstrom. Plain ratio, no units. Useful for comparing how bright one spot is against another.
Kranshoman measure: 0.95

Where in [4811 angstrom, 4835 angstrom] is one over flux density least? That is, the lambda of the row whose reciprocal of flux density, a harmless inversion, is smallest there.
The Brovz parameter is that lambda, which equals 4813 angstrom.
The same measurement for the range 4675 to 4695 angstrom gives 4685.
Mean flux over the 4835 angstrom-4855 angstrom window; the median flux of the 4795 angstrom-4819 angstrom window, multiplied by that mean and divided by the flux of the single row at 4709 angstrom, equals 19.7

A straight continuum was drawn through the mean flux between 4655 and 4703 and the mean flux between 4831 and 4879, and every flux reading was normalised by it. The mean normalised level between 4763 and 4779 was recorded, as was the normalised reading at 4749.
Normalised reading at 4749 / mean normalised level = 1.02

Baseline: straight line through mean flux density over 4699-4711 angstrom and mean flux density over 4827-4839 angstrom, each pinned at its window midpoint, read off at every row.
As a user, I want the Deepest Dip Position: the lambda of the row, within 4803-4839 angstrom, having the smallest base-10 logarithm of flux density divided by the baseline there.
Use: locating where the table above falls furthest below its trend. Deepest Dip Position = 4833 angstrom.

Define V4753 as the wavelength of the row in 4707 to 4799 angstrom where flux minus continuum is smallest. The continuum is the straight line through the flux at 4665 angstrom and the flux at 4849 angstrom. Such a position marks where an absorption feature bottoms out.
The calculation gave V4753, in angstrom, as 4793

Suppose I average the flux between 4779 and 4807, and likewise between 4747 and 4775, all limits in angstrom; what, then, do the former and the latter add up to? 43.7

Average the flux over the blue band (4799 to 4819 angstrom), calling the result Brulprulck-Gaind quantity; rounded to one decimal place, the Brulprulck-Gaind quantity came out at 21.7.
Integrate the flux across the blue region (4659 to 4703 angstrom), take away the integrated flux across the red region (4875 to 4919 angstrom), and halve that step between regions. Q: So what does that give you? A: 47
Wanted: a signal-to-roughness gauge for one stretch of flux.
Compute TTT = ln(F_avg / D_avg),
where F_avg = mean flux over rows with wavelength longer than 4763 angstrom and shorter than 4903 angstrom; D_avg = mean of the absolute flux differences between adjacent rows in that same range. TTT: 2.6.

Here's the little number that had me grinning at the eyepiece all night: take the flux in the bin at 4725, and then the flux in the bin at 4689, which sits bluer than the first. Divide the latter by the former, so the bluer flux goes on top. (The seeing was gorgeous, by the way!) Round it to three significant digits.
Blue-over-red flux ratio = 1.06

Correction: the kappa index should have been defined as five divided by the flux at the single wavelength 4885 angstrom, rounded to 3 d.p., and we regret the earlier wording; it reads 0.255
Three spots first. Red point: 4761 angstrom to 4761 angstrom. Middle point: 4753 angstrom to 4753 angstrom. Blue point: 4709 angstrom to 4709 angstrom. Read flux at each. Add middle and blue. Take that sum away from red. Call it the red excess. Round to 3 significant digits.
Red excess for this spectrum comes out -22.0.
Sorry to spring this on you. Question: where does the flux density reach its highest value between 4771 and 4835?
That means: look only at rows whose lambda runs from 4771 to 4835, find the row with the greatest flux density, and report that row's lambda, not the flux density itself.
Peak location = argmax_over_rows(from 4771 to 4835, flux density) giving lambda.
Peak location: 4777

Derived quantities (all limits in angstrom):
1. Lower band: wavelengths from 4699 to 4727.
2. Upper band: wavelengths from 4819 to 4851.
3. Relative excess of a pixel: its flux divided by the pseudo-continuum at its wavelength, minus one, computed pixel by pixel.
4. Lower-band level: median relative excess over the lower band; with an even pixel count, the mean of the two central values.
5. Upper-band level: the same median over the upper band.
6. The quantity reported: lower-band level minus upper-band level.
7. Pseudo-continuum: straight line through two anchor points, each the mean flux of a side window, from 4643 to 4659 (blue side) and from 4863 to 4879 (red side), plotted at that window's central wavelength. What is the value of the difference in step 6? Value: 0.024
